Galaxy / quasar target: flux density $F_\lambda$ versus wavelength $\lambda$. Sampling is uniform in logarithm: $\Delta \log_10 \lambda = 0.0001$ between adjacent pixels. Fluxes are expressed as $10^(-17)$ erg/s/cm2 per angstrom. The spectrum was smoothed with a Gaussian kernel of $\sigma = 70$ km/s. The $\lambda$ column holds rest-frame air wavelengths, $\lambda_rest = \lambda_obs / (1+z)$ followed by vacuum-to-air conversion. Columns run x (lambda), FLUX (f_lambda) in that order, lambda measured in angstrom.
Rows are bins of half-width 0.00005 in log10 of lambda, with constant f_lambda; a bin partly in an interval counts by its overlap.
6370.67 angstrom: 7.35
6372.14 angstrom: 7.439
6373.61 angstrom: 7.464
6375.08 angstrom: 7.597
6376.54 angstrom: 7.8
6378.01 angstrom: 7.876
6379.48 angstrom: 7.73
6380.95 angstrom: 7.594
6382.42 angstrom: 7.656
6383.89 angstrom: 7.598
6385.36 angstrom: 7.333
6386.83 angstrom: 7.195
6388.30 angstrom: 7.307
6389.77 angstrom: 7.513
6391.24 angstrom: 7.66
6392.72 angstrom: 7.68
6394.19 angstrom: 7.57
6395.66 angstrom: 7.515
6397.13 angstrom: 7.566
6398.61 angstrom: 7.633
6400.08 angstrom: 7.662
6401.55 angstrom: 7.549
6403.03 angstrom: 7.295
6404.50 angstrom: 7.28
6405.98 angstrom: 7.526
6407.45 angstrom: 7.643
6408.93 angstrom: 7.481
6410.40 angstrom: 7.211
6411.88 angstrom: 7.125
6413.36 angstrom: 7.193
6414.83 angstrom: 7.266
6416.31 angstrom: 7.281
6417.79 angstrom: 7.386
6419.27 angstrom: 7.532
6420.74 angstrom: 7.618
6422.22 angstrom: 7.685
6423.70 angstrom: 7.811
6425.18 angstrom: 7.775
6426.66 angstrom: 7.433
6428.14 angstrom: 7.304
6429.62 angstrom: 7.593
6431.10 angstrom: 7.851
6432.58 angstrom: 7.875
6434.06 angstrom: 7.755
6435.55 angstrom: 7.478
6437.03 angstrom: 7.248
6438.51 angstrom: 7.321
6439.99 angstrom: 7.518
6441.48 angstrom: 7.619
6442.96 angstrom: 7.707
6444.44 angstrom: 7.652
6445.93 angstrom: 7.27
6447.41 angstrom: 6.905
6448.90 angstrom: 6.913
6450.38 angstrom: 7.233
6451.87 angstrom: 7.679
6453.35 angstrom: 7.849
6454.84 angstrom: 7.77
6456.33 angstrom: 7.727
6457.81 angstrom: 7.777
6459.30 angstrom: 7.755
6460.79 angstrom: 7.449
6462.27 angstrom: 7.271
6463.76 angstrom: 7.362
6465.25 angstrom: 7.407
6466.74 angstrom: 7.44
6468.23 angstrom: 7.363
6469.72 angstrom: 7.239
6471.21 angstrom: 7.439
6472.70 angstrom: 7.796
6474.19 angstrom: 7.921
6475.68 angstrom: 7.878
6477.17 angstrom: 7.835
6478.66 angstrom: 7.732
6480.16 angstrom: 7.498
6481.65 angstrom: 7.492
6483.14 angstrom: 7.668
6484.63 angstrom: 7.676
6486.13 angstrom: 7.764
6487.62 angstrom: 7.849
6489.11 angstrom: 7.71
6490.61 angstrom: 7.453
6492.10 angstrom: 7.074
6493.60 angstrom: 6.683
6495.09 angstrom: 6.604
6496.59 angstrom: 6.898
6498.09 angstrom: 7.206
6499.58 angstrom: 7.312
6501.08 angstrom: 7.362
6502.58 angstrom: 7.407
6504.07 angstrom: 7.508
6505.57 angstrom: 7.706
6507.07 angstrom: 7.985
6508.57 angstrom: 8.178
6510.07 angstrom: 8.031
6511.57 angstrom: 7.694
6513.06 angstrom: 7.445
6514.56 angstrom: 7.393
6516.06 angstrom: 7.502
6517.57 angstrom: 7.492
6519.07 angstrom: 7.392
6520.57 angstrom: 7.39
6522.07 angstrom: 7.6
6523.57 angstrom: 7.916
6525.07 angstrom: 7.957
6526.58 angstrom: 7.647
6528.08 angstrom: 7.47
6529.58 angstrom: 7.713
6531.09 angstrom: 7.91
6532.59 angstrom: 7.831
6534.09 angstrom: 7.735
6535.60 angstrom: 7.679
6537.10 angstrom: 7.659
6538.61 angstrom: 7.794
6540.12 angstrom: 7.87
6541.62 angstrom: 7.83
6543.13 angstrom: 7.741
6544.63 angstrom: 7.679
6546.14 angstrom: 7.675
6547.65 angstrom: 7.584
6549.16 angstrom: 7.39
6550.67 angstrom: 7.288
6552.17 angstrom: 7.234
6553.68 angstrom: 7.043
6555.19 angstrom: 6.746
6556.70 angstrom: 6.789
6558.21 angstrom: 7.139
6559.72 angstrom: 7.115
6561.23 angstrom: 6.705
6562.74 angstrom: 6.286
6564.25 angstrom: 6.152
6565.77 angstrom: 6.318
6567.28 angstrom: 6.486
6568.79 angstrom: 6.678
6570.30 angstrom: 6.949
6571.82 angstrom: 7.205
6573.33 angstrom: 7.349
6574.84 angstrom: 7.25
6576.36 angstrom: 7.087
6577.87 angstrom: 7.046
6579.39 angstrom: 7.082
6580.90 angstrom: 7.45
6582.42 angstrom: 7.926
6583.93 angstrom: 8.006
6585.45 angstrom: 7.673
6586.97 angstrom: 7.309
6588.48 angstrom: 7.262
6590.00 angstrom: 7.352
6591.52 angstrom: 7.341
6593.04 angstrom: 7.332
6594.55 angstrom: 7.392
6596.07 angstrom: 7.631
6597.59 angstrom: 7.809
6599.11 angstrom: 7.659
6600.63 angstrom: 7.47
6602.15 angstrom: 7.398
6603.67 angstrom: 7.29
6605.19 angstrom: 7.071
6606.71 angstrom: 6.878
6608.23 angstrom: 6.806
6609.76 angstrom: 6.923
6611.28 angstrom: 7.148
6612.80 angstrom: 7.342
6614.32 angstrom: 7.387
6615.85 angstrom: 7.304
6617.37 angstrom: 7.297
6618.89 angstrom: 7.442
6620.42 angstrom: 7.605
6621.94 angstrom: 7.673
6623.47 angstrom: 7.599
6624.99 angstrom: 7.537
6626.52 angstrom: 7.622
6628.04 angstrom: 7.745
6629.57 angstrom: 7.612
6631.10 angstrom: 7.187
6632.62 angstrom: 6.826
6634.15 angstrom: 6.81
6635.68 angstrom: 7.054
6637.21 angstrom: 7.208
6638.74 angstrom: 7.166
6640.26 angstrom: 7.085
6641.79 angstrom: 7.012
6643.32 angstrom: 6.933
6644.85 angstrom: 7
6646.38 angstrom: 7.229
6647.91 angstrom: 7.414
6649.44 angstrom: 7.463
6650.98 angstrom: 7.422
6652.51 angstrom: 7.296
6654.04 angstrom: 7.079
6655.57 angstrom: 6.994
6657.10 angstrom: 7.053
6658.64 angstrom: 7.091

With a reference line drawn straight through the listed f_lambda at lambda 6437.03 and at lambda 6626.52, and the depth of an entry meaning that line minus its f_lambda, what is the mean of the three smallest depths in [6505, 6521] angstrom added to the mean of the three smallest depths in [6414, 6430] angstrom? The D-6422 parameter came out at -1.21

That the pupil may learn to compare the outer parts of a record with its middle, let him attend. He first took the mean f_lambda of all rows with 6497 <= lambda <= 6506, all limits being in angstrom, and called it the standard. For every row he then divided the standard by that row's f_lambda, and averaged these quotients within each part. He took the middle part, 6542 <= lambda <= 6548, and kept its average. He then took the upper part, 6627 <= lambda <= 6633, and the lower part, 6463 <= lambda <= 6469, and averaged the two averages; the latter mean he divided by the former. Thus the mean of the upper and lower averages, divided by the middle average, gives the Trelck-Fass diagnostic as 1.04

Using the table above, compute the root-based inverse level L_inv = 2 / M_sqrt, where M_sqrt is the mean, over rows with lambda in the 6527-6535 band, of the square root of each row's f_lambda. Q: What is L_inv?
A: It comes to 0.719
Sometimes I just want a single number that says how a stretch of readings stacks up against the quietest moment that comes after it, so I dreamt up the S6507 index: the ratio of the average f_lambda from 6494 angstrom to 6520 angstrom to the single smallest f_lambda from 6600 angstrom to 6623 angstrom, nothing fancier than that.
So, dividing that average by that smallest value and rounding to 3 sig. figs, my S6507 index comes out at 1.10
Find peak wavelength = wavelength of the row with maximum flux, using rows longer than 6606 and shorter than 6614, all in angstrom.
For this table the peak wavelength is 6612.80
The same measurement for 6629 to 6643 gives 6629.57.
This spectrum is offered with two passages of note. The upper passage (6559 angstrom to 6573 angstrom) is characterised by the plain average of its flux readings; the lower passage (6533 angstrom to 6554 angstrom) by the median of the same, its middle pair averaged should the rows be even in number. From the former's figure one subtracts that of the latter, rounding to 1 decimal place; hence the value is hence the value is -1.0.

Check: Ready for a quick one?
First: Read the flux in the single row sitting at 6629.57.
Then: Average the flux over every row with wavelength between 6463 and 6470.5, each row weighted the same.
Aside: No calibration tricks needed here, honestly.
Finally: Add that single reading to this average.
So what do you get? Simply 15.0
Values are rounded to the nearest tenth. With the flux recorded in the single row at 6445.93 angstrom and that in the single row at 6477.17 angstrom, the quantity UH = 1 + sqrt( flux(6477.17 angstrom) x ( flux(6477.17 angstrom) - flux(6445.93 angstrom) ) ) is 3.1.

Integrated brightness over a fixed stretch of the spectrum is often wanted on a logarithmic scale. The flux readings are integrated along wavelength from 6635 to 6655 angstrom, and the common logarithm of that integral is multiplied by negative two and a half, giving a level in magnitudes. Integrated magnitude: -5.39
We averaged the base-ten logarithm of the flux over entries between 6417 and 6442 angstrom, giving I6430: 0.879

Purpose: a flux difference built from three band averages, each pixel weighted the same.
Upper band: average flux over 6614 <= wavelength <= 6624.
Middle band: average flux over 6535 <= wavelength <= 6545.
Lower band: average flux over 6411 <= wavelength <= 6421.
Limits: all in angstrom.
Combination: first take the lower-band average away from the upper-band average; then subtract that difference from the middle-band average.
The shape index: 7.62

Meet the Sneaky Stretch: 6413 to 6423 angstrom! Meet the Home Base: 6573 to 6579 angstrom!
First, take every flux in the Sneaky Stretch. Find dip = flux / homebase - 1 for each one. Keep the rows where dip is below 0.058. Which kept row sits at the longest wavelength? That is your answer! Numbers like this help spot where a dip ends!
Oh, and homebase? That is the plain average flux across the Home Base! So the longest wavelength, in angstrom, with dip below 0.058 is 6419.27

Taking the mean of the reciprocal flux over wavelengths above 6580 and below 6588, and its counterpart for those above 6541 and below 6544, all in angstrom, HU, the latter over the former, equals 0.98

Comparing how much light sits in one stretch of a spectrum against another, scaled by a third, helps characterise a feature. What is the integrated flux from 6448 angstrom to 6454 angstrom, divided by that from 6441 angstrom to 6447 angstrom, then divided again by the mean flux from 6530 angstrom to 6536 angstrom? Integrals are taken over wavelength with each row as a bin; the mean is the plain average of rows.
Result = 0.126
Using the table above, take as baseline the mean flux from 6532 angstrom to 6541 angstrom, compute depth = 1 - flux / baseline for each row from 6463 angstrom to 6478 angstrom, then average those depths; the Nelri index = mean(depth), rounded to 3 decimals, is 0.025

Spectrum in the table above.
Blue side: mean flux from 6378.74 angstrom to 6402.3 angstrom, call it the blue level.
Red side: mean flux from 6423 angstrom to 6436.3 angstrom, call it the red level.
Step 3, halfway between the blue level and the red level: 7.60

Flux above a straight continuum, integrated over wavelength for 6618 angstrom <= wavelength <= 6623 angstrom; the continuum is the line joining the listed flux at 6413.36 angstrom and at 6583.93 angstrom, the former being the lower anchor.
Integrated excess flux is -3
